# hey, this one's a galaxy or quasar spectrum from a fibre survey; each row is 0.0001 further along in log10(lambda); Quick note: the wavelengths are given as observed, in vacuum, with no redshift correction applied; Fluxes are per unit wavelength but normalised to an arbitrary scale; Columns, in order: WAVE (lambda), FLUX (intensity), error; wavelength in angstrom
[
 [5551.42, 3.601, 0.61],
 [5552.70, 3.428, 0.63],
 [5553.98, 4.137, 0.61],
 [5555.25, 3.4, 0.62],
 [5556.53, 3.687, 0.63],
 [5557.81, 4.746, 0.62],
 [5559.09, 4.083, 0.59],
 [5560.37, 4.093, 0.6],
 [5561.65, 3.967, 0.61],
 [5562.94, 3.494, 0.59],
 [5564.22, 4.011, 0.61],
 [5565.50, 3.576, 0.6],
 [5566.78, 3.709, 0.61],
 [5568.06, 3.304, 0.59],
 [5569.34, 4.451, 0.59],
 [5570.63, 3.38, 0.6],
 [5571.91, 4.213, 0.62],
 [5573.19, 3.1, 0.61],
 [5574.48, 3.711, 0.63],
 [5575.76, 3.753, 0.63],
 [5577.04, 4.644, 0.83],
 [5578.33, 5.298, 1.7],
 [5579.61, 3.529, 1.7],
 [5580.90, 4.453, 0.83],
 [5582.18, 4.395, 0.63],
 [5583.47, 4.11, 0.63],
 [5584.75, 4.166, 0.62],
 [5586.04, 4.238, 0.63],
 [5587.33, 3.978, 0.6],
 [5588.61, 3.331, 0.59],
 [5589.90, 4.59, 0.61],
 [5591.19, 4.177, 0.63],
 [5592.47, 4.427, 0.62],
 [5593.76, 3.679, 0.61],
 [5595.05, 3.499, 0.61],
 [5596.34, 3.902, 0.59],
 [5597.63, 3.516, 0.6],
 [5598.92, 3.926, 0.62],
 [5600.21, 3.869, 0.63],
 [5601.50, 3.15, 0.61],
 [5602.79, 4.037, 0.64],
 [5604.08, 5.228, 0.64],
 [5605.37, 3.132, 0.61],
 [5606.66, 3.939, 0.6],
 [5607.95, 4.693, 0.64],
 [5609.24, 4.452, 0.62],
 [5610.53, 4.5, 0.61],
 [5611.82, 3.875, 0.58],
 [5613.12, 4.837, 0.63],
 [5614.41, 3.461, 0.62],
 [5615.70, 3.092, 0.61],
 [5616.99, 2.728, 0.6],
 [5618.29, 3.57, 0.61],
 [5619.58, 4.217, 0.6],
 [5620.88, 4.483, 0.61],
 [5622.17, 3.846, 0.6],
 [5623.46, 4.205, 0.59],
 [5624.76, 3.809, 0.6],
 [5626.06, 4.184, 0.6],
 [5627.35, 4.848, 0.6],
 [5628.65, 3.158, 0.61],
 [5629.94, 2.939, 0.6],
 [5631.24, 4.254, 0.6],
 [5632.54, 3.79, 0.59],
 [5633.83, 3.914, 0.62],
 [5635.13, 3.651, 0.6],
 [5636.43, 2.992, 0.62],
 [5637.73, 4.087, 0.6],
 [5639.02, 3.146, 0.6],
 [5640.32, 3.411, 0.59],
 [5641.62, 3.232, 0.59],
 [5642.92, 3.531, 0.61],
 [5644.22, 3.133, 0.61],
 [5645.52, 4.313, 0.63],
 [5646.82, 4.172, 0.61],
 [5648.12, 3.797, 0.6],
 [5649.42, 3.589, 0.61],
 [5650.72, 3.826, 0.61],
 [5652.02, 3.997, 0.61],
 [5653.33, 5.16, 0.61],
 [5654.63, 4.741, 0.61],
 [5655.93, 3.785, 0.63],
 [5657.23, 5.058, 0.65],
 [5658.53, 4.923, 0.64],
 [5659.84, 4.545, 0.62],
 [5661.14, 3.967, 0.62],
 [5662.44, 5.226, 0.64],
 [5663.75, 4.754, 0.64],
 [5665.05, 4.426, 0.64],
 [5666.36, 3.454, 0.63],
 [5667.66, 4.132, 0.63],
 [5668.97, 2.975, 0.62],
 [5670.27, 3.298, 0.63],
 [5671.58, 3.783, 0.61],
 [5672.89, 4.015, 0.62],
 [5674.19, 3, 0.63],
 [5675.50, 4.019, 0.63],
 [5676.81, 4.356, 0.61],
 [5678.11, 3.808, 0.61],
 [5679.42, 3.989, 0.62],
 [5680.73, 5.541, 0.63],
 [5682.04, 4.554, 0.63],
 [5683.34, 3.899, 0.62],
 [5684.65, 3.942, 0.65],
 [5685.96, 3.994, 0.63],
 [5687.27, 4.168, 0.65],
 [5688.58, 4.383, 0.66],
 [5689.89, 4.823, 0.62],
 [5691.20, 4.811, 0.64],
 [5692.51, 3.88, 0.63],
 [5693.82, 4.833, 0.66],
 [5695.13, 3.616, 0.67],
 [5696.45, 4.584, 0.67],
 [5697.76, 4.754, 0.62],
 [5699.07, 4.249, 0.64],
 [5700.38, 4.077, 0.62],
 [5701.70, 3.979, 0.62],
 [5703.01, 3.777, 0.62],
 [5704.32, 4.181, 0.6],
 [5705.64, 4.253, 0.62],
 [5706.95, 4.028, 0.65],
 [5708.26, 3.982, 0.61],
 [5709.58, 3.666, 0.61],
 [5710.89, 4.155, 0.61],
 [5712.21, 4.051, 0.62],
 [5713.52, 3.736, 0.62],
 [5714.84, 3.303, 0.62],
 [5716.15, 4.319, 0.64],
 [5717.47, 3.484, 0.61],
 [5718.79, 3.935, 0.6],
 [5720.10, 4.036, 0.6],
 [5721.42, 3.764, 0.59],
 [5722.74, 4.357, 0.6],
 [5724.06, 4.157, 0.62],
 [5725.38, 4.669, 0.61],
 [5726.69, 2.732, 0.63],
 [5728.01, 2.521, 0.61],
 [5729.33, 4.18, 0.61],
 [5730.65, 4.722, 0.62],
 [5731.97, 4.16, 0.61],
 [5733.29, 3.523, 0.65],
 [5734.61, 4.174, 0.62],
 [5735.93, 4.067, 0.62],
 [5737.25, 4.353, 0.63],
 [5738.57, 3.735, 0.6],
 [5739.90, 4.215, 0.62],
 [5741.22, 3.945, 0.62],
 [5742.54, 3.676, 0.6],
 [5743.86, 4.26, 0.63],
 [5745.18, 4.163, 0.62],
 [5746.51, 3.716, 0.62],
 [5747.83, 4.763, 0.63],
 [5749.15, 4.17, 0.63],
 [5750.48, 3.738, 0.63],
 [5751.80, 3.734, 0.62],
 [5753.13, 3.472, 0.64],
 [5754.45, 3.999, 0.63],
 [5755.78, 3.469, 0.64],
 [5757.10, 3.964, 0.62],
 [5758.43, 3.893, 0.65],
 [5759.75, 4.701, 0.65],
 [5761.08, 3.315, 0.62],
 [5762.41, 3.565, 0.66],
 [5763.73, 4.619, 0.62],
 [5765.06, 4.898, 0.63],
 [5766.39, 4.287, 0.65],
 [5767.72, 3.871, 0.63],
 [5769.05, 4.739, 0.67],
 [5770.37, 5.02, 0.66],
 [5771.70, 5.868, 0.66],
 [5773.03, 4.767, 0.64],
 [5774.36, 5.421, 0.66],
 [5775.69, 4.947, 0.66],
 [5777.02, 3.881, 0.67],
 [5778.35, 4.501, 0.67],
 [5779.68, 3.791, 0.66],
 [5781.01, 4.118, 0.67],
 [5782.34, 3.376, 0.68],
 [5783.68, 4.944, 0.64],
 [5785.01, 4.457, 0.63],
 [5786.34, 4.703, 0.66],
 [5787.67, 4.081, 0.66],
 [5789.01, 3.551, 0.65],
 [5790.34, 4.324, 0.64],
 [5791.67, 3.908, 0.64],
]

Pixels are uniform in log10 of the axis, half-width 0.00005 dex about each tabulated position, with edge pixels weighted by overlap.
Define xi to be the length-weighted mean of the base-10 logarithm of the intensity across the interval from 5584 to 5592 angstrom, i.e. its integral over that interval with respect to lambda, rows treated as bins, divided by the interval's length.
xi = 0.610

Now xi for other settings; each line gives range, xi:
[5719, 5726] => 0.620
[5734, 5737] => 0.618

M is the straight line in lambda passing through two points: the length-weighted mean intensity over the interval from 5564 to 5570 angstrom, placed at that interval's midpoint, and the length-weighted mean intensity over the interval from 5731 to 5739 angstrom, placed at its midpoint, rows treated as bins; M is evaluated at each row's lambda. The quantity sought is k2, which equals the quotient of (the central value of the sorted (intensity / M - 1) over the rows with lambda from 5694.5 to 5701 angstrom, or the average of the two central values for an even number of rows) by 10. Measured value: 0.007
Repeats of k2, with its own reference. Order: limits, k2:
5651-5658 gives 0.021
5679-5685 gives 0.001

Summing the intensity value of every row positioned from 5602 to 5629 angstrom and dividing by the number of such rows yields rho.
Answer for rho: 4.01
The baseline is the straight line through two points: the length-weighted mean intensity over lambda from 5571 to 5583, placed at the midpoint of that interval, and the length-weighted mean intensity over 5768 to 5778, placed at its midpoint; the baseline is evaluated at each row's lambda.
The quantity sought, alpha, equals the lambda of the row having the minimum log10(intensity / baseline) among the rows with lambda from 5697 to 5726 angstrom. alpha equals 5714.84 angstrom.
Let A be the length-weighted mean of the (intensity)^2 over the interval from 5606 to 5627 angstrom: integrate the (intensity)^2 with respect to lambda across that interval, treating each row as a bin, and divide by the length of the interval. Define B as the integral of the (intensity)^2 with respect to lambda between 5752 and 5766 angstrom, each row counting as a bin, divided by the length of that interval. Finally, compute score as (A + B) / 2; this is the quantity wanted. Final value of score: 16.3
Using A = 16.4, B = 16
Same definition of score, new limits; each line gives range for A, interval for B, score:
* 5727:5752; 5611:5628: 16.0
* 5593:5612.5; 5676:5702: 17.4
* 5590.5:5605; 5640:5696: 16.5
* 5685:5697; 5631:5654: 16.7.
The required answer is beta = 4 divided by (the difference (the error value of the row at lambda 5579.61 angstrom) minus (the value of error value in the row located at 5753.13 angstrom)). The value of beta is 4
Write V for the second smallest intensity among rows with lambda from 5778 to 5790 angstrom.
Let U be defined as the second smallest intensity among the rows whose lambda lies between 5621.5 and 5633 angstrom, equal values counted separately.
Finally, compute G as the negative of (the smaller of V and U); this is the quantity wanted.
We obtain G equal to -3.2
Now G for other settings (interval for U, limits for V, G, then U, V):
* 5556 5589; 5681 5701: -3.3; 3.304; 3.88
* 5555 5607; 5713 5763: -2.7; 3.132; 2.732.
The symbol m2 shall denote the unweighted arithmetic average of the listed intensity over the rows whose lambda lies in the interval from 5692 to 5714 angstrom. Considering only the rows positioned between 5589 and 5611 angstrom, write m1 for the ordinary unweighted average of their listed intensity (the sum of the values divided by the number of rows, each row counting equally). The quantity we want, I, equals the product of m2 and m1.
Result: 16.6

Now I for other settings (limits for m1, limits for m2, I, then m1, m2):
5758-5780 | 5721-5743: 17.6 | 4.48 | 3.9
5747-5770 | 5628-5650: 14.6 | 4.07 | 3.6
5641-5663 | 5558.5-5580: 16.3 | 4.18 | 3.9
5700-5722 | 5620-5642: 14.8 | 3.93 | 3.8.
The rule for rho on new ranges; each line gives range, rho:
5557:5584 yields 4.00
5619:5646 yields 3.77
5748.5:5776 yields 4.31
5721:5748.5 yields 3.99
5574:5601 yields 4.06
